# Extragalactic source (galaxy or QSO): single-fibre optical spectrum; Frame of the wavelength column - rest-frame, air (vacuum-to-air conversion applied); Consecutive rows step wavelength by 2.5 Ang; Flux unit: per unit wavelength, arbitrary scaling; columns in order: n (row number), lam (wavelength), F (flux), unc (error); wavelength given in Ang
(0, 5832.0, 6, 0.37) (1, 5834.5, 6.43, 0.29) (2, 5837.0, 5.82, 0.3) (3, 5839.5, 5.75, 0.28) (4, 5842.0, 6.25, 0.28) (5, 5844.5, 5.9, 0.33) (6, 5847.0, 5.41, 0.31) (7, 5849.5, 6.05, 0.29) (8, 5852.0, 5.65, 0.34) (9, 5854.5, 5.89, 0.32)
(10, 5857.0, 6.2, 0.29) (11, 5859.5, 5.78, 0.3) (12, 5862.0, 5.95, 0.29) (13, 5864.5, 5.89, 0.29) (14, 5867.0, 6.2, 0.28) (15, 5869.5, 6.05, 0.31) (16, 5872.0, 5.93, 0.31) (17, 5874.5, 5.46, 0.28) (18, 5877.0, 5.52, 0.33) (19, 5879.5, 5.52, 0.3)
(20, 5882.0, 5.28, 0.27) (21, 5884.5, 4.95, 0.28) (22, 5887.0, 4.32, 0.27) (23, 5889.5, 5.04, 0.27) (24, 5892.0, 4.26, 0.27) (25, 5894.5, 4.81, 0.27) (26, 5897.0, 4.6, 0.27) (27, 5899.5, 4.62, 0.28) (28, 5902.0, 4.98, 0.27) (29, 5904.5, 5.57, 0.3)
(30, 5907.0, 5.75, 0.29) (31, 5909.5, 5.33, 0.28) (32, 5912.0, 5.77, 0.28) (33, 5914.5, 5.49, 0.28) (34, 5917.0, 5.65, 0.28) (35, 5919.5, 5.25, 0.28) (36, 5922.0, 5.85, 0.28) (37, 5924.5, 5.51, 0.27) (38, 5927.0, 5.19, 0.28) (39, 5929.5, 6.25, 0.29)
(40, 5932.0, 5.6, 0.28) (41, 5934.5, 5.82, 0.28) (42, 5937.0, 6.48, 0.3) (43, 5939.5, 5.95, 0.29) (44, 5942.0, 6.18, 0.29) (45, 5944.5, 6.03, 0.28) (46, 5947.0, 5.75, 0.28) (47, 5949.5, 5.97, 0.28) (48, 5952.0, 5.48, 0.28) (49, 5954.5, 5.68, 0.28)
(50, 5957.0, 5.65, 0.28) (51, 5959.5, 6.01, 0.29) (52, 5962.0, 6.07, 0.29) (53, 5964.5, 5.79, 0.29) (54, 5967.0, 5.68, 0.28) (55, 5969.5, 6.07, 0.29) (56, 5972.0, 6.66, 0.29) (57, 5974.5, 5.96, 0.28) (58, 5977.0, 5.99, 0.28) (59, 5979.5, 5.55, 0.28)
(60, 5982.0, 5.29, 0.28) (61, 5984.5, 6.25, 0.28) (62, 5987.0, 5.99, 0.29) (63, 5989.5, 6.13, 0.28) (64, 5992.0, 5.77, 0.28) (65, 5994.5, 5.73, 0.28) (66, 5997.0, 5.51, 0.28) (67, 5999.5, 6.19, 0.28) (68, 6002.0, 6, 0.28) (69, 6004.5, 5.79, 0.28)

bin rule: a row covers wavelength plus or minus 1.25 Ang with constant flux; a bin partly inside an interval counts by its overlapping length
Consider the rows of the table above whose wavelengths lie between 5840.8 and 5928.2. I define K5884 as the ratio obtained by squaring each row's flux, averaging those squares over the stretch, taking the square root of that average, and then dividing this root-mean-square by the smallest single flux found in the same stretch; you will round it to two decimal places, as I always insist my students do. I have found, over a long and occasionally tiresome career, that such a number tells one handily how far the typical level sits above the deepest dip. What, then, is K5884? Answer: 1.29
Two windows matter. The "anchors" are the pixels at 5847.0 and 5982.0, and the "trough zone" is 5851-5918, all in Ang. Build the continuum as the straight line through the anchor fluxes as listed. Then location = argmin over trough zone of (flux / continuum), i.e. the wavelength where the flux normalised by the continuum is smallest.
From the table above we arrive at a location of 5892.0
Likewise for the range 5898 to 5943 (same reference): 5899.5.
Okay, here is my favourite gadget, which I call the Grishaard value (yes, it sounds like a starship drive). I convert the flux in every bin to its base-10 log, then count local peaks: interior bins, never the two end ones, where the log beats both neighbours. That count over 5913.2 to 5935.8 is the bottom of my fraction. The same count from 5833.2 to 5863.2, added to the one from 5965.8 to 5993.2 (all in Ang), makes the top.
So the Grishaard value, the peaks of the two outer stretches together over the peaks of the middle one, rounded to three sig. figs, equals 2.33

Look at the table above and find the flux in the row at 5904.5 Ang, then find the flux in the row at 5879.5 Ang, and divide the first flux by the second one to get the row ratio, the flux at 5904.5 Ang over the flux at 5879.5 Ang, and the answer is 1.01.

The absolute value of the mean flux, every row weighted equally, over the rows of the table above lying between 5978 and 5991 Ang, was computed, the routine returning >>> 5.84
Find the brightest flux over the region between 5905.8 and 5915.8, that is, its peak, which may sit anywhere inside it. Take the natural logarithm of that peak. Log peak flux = 1.75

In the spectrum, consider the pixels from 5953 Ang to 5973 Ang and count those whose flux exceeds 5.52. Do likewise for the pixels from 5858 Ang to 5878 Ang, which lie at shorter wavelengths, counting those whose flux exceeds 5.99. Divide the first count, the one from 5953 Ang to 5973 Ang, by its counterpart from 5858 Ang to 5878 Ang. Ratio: 4.0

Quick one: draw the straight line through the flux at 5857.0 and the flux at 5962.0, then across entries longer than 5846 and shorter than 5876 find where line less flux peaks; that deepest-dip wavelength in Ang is 5847.0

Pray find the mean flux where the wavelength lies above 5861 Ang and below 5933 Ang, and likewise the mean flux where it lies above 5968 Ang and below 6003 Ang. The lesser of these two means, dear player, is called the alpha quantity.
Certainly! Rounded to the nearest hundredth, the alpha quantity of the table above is 5.40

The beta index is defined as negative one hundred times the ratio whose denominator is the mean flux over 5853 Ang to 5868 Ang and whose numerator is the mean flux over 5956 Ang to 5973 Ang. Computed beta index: -100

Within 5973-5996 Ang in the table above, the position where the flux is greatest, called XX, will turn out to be 5984.5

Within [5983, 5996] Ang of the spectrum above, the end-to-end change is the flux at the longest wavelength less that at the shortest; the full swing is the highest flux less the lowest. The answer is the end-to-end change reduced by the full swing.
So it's -1.0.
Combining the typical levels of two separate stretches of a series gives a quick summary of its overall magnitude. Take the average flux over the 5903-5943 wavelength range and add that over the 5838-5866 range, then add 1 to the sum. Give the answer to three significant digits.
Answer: 12.6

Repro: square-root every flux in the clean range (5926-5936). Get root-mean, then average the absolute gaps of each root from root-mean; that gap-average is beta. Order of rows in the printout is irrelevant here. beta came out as 0.067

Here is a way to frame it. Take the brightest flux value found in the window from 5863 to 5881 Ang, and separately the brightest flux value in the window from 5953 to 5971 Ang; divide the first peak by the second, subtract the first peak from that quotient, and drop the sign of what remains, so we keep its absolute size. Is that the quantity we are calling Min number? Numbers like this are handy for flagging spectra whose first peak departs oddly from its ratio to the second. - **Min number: 5.18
